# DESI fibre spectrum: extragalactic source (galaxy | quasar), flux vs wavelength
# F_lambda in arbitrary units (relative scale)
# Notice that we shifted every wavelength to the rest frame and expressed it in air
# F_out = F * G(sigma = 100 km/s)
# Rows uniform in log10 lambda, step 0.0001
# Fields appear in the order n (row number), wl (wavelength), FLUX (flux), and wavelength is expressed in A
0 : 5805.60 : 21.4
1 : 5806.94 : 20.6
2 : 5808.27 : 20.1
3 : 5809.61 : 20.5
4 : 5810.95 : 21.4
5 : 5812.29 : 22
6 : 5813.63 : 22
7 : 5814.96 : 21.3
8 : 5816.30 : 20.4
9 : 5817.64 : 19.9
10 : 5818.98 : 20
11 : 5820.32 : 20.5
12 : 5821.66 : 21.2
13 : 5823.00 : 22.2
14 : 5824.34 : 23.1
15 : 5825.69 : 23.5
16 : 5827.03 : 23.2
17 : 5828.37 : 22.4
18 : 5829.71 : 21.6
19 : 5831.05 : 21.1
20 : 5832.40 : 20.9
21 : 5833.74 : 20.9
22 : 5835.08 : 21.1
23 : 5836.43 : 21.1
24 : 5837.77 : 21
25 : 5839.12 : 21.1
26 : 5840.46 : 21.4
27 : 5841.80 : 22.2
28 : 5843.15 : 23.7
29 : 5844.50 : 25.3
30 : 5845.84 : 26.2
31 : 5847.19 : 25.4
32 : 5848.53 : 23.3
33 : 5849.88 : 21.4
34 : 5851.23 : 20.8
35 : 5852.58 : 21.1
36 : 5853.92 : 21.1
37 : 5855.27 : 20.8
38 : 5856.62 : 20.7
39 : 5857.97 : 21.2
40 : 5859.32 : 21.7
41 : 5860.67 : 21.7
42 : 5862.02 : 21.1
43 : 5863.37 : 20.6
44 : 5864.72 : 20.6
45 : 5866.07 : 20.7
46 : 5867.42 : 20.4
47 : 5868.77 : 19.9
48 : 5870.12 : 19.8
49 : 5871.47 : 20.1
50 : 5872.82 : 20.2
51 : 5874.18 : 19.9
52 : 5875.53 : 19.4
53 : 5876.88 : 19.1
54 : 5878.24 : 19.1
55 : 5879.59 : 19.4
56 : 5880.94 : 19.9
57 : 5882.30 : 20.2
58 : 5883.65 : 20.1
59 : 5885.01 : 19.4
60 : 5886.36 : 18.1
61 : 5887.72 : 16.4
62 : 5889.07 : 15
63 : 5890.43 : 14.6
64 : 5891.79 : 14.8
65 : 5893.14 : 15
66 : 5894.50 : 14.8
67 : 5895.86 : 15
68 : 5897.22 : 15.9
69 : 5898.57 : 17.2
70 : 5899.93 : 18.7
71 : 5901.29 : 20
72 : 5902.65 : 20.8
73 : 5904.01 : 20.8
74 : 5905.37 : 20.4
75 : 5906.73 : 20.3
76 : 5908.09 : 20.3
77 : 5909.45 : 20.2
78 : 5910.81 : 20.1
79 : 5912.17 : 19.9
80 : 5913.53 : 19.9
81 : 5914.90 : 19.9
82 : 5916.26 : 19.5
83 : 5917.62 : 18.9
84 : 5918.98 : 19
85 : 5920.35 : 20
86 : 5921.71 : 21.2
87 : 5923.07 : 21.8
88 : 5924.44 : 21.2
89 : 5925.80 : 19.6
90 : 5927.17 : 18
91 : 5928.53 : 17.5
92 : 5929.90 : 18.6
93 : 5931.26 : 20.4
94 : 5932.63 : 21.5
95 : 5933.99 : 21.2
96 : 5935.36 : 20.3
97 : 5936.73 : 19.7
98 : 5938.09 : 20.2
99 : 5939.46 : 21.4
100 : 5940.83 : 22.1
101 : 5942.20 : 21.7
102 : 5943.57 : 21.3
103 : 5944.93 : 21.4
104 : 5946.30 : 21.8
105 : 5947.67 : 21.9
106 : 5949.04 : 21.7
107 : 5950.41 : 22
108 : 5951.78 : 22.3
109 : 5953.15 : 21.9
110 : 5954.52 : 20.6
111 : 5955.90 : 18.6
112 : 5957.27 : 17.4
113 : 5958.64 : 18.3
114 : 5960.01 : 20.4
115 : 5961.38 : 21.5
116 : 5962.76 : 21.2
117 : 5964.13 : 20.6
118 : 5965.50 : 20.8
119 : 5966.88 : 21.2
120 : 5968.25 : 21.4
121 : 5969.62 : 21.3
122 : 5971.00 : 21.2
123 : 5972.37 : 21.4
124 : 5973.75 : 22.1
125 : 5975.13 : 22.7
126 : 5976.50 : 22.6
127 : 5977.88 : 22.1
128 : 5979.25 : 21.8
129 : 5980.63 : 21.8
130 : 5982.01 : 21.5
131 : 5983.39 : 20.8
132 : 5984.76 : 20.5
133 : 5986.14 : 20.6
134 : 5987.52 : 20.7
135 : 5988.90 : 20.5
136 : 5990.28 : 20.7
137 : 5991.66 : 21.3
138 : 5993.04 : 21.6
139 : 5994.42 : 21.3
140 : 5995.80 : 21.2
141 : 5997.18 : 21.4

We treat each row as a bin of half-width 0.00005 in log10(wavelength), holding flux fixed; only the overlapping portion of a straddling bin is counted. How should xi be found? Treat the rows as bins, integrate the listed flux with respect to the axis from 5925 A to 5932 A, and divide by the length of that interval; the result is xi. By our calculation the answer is 18.9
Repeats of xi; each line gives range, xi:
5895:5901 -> 16.9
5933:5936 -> 20.9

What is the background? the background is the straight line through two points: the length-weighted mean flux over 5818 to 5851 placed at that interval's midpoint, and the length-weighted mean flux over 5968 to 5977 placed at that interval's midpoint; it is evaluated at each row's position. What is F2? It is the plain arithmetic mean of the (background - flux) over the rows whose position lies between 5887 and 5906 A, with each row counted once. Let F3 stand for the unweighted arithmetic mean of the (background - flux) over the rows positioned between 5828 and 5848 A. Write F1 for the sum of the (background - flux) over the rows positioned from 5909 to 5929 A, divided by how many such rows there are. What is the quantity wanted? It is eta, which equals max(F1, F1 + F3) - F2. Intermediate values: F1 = 2.2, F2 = 4.93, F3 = -0.2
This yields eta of -2.7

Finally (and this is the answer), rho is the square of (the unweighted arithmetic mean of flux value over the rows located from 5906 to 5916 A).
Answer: 403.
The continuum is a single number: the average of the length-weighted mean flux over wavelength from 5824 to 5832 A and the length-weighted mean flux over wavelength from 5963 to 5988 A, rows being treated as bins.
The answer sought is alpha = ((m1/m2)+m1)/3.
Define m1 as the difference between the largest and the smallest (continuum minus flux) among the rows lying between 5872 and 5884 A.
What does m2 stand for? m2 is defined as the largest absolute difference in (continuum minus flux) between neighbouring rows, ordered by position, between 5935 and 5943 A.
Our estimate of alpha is 0.7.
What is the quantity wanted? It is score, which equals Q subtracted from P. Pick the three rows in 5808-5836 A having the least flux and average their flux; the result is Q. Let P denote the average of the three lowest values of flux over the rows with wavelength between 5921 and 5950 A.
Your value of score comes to -2.0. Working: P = 18.0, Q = 20.0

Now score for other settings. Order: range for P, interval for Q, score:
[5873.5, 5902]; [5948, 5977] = -3.4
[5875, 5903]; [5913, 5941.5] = -3.3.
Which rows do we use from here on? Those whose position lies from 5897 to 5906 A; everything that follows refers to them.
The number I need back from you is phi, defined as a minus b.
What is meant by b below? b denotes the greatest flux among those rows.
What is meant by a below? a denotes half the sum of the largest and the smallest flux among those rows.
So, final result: -2.45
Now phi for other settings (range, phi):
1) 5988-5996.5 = -0.55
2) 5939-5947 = -0.40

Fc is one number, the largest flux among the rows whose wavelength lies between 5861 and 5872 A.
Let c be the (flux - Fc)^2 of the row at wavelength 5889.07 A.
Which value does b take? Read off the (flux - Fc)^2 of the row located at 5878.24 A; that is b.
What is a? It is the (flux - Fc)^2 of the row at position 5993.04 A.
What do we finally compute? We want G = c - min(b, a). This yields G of 37.0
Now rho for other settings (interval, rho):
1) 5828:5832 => 471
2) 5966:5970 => 454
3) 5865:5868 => 422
